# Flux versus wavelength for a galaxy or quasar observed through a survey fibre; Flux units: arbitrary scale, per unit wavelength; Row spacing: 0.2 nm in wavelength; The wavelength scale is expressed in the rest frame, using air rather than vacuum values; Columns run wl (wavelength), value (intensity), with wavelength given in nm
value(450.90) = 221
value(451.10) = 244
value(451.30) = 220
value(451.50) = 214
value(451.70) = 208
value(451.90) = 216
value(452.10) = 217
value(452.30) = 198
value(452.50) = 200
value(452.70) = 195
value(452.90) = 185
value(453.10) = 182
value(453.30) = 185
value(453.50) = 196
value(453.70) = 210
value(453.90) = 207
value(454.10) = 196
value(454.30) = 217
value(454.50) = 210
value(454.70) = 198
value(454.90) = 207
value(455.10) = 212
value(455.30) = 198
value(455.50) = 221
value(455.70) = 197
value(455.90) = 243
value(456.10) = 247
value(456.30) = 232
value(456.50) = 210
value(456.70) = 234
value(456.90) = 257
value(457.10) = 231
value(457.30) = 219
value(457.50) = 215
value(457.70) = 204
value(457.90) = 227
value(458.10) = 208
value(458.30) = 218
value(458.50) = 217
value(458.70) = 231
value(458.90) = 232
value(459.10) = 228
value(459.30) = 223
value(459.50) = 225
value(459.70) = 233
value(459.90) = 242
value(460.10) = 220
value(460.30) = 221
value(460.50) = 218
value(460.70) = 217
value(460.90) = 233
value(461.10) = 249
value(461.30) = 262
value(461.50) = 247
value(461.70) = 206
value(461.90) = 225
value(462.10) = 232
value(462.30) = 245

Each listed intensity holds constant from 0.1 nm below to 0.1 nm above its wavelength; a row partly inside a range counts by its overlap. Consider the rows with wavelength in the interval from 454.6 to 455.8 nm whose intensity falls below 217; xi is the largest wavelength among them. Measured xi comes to 455.70 nm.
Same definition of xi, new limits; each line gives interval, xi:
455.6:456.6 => 456.50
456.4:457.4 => 456.50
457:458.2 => 458.10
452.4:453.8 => 453.70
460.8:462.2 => 461.70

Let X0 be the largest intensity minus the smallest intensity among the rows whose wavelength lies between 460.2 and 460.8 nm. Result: 4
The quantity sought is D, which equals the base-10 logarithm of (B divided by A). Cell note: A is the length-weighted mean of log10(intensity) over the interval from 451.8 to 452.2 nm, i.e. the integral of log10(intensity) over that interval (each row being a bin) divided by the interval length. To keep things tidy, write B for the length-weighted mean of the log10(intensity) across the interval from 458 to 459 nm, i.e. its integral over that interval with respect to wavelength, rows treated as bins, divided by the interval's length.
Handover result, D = 0.002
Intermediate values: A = 2.34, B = 2.34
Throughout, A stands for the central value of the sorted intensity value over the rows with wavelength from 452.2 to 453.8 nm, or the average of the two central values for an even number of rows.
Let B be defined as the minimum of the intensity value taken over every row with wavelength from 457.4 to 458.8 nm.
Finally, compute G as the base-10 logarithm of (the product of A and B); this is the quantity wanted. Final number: 4.60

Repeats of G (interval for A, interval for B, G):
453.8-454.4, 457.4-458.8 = 4.63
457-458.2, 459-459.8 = 4.68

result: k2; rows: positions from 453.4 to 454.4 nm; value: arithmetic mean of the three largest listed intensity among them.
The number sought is 211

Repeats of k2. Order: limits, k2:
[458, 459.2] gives 230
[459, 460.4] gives 234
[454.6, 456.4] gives 241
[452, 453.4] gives 205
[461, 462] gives 253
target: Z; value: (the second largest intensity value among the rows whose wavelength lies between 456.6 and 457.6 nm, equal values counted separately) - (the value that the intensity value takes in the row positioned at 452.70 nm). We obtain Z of 39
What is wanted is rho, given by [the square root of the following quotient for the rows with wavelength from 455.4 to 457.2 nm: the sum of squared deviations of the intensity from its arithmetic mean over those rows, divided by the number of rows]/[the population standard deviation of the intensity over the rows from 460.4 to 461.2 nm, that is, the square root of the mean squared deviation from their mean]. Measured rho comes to 1.3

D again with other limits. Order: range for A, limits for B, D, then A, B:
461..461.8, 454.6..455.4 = -0.013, 2.38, 2.31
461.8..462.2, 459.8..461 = -0.001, 2.36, 2.35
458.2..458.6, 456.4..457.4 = 0.004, 2.34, 2.36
